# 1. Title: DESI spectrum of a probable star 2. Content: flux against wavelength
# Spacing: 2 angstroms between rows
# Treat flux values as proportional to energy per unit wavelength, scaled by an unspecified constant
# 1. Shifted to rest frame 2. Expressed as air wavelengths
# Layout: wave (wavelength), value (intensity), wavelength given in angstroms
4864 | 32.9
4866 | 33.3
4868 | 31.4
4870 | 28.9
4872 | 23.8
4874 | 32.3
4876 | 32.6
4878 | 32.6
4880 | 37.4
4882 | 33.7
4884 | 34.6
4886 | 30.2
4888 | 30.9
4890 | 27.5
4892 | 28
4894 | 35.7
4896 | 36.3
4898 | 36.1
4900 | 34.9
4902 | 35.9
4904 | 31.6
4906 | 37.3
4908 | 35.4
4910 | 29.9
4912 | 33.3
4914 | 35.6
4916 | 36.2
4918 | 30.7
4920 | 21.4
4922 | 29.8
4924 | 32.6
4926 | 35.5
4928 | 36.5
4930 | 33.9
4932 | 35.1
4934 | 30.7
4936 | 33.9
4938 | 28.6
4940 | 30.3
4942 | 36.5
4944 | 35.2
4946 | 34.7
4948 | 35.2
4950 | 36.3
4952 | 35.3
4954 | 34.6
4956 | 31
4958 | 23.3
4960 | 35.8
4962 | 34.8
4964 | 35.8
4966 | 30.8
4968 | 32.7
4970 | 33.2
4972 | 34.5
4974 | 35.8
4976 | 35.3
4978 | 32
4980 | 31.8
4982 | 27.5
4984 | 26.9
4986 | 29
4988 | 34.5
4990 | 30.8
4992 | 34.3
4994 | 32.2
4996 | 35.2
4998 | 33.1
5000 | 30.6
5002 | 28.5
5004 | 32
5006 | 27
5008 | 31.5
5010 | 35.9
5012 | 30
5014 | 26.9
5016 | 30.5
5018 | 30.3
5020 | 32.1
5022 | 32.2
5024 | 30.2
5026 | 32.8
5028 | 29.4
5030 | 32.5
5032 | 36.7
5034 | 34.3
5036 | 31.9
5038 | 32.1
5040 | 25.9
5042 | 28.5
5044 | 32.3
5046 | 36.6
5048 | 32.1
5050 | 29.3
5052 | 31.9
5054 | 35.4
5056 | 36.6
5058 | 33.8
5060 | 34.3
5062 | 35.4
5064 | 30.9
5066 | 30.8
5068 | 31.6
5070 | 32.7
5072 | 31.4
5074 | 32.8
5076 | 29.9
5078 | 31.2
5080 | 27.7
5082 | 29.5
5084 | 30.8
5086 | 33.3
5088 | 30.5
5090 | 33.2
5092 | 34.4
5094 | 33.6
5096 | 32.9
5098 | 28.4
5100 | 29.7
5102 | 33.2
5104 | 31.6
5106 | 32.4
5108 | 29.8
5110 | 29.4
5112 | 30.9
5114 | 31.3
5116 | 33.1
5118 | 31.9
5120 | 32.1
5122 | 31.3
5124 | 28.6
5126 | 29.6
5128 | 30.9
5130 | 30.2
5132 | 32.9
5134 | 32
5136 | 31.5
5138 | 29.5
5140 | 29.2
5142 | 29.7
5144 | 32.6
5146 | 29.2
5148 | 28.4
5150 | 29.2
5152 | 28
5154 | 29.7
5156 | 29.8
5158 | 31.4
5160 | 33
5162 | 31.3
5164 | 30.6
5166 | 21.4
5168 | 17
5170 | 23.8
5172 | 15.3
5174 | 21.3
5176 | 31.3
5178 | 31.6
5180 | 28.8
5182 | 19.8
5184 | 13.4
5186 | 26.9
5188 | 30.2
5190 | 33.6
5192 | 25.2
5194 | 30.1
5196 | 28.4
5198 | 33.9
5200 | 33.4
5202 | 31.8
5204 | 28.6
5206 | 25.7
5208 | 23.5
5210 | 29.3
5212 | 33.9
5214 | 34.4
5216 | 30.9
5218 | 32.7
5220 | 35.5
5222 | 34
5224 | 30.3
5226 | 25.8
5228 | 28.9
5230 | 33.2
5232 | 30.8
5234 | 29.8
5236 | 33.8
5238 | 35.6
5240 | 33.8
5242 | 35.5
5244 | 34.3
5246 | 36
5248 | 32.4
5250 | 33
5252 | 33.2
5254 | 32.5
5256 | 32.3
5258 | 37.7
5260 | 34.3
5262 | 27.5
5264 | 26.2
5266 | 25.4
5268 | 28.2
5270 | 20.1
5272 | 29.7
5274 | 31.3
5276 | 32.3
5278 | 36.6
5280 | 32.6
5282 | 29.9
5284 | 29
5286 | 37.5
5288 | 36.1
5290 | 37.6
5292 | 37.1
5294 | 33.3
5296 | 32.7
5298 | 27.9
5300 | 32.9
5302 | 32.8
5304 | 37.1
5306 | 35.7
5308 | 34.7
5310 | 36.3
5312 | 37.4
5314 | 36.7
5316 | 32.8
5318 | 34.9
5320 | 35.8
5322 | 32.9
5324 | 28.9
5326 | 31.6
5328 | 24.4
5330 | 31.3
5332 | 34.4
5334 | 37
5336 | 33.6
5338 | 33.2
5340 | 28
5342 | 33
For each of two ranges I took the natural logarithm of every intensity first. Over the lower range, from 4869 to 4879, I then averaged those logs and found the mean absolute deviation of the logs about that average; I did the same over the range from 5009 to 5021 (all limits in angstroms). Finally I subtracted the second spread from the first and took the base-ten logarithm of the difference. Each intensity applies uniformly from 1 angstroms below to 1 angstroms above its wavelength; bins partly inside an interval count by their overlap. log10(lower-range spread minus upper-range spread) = -1.41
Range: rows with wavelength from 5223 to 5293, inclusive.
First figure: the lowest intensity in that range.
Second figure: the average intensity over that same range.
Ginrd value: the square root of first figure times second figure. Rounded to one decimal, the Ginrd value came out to 25.4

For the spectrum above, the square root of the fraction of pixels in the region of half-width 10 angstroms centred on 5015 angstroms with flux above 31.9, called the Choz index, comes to 0.55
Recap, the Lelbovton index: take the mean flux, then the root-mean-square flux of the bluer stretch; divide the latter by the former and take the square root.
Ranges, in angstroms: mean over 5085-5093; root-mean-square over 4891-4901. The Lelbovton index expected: 1.02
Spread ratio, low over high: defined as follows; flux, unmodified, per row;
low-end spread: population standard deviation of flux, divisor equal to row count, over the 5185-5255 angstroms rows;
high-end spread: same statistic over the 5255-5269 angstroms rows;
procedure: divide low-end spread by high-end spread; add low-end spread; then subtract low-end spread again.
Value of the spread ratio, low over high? 0.75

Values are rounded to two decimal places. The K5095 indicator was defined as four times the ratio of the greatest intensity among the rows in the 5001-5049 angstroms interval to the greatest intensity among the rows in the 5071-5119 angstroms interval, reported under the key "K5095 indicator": 4.27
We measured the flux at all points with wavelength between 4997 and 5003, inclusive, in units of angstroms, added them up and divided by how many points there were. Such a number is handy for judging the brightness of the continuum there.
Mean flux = 30.7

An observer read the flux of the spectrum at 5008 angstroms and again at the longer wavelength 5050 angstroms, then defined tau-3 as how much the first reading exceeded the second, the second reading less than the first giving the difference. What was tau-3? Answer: 2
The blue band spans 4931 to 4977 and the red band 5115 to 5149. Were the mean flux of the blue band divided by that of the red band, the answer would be 1.09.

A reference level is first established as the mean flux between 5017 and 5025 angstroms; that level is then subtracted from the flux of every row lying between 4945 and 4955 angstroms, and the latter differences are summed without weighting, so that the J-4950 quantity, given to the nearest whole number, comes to 20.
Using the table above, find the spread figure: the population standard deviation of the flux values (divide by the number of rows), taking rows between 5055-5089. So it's 2.2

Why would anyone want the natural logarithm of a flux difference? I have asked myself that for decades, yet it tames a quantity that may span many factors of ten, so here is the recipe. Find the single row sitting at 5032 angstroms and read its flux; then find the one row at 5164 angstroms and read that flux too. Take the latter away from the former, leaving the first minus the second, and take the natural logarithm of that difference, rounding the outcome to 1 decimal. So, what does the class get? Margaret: 1.8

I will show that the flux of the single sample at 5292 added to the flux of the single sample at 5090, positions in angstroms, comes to 70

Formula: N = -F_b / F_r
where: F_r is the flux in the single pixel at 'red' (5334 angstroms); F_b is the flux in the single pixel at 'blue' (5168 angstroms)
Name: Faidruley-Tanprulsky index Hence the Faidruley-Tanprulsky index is -0.46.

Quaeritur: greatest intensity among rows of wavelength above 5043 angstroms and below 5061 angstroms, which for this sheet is 36.6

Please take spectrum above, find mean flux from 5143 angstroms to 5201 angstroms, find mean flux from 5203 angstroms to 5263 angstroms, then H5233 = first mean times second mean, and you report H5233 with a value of 880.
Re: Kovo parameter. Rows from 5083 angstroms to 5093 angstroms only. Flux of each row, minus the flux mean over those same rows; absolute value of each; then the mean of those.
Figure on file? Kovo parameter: 1.4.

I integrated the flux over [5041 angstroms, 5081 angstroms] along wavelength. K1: 1290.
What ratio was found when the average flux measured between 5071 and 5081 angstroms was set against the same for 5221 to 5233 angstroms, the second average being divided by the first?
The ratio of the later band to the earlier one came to 1.00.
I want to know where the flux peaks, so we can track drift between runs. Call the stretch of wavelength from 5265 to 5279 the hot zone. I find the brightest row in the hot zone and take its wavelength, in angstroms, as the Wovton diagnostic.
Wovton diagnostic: 5278 angstroms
